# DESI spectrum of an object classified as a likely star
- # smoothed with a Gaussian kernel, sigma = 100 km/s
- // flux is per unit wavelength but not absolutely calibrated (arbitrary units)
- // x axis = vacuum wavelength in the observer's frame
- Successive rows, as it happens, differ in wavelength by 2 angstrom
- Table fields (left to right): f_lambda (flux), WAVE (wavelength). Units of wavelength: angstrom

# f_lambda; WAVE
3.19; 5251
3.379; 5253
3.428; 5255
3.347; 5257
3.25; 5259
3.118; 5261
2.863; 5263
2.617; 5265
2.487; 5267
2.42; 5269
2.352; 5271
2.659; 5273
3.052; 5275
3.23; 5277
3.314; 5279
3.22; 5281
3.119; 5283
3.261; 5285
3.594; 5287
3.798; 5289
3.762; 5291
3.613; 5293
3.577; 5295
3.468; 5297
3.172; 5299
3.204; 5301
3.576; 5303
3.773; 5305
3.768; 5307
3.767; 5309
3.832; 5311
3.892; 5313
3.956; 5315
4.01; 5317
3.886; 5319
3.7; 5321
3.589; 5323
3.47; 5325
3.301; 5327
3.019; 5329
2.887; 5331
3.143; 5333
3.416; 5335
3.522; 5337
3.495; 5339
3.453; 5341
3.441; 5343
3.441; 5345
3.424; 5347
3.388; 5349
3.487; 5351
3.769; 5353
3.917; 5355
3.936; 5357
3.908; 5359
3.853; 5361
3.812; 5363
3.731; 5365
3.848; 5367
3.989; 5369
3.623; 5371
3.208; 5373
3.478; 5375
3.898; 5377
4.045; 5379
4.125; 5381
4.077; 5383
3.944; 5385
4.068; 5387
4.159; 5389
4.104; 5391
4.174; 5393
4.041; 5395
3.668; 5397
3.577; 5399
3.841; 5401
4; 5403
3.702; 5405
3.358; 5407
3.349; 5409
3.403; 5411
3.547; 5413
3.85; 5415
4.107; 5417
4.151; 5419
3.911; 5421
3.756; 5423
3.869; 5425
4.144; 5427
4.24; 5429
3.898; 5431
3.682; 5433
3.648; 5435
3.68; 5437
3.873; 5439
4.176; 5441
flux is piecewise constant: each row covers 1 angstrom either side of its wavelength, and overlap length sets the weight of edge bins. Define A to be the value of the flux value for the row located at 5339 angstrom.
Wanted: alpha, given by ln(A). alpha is 1.25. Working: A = 3.495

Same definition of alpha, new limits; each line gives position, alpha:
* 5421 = 1.36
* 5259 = 1.18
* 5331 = 1.06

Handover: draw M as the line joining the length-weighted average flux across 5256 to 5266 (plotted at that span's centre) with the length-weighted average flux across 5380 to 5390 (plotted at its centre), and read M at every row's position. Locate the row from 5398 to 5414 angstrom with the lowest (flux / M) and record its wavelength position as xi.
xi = 5409 angstrom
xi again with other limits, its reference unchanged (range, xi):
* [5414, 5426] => 5423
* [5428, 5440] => 5435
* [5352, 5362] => 5353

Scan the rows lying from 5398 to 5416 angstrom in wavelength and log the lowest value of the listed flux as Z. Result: 3.349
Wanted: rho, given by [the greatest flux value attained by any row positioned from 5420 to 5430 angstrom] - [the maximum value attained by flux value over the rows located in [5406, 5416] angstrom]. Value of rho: 0.39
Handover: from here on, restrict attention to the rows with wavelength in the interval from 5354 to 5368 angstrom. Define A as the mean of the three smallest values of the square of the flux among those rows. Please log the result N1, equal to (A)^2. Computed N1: 208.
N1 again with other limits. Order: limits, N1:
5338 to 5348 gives 139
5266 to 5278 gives 34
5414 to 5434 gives 201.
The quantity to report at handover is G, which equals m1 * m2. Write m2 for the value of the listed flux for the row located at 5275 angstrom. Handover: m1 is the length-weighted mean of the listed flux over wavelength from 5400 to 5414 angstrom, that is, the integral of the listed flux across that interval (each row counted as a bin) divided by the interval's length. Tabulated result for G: 11.0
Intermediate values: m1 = 3.60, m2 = 3.052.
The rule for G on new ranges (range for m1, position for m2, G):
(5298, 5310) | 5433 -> 13.0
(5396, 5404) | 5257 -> 12.6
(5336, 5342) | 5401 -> 13.4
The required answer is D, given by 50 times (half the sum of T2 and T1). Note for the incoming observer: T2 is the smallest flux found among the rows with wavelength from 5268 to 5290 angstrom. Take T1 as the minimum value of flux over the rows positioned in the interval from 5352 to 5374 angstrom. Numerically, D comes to 139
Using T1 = 3.208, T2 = 2.352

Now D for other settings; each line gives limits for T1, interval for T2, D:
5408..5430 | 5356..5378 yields 164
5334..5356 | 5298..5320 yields 164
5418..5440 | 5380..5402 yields 181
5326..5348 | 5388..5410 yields 156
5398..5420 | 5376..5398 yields 175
